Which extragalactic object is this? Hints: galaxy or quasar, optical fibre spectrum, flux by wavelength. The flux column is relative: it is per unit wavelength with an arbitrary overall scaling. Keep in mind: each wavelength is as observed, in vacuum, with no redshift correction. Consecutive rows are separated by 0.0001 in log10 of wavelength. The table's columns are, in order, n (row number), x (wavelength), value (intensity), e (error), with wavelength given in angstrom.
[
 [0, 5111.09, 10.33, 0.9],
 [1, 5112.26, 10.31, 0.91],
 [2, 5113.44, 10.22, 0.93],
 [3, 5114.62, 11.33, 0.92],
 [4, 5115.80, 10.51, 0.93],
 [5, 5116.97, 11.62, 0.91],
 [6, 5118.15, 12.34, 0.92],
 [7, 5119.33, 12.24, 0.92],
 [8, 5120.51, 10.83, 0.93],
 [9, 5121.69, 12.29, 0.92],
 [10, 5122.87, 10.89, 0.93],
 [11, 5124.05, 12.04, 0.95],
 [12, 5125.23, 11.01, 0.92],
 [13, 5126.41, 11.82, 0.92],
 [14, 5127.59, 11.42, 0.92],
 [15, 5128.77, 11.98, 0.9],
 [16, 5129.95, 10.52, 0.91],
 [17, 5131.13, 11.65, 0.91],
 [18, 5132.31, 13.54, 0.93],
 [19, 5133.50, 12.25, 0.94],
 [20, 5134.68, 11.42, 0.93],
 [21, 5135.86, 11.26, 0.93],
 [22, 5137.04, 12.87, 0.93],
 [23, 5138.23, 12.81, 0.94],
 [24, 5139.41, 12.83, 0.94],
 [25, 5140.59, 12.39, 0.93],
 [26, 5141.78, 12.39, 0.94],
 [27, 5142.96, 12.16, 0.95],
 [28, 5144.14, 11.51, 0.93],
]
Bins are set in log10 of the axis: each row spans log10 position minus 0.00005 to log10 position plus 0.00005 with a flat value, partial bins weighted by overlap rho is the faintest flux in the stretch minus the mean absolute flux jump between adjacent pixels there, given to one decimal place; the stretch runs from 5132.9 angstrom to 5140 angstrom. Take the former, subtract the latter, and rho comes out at 10.7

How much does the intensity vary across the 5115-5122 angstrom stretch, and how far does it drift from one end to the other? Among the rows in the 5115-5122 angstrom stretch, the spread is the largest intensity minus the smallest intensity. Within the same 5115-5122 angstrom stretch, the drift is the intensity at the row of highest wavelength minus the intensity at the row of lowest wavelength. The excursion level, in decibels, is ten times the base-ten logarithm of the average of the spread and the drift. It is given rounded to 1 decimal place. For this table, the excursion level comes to 2.6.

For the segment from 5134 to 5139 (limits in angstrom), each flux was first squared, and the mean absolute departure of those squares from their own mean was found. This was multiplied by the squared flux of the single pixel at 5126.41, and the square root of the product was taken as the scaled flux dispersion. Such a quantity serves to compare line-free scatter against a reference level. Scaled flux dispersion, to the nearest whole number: 50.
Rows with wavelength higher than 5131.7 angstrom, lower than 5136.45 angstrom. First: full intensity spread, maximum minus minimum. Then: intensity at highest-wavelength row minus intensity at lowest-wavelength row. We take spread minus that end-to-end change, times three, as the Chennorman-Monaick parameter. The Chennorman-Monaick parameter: 14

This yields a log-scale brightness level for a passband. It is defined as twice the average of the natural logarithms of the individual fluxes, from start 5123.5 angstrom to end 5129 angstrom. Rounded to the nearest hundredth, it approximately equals 4.91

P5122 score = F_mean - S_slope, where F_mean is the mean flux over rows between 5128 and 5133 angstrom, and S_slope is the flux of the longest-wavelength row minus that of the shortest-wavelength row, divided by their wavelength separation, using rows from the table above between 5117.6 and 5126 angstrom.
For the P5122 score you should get 12.1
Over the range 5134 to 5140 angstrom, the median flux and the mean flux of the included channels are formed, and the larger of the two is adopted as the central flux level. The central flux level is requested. 12.8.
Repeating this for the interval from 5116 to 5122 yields 12.2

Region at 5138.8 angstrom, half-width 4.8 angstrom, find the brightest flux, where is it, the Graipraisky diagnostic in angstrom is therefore 5137.04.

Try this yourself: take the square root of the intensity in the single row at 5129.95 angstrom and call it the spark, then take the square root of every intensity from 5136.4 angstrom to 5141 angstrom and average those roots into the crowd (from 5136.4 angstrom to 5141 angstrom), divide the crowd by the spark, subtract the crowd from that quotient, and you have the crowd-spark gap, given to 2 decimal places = -2.47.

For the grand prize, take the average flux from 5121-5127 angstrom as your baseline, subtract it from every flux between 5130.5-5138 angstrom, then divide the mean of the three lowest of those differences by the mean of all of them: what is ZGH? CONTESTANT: 0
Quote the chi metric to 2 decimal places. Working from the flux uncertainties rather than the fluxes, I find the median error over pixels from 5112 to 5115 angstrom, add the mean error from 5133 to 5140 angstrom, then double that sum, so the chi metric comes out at 3.71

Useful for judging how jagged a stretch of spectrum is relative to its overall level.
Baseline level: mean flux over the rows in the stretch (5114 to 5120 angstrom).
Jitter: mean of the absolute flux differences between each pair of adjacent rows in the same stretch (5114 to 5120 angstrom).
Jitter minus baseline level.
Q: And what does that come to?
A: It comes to -10.9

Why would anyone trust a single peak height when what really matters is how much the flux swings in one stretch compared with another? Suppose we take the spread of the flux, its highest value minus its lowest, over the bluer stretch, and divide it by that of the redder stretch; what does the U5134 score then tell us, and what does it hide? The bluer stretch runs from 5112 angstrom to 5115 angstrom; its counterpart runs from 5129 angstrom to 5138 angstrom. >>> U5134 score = 0.37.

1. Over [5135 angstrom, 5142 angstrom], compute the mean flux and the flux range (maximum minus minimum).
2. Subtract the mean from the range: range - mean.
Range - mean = -10.8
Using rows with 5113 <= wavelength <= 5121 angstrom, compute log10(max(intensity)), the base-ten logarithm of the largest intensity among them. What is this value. 1.09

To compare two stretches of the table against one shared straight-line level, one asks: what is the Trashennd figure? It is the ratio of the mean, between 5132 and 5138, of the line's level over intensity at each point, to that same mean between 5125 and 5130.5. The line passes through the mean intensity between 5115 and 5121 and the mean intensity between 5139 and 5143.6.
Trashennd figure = 0.95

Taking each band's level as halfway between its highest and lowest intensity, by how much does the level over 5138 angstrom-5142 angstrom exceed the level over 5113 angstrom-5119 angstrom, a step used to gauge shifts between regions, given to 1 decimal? 1.3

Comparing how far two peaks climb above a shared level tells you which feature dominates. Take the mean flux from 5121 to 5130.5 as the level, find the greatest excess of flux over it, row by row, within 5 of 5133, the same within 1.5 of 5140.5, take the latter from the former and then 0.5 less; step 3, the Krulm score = 0.2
